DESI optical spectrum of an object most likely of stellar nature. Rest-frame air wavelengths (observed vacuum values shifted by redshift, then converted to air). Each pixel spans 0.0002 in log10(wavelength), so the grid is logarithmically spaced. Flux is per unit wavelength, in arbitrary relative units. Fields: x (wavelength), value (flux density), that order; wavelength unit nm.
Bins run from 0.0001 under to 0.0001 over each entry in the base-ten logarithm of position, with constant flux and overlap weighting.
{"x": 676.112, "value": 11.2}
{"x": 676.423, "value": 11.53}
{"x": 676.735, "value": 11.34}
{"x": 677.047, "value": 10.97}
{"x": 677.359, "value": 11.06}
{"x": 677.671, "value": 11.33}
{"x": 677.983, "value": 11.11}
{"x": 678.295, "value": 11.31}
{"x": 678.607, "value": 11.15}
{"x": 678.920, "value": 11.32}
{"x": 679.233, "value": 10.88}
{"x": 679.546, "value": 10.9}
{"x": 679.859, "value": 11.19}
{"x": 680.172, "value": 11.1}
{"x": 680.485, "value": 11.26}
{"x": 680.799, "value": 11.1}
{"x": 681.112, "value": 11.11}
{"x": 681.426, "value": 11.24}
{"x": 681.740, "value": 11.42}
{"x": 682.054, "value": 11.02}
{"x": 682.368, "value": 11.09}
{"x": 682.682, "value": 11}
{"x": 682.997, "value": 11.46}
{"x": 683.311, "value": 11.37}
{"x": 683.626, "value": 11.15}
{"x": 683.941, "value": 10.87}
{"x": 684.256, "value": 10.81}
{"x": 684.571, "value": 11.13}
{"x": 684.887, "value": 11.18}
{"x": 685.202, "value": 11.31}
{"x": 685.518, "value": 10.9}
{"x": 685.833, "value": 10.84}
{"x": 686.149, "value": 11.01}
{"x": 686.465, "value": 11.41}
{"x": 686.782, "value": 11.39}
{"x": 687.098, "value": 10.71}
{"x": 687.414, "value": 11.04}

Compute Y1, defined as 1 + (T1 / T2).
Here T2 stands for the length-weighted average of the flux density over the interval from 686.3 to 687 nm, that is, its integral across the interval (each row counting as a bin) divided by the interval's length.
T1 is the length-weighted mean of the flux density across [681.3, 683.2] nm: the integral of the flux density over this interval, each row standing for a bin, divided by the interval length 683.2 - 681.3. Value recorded 1.99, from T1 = 11.2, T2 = 11.3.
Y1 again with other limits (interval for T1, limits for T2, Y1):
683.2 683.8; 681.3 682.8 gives 2.01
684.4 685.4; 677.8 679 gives 2.00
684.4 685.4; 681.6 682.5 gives 2.00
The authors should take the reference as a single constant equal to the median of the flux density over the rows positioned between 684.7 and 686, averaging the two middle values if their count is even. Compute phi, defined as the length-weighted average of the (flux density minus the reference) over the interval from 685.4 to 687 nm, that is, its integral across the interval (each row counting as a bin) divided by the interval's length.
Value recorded 0.06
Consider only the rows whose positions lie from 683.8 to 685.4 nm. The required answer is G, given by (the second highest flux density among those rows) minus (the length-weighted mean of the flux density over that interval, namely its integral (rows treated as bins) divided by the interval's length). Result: 0.12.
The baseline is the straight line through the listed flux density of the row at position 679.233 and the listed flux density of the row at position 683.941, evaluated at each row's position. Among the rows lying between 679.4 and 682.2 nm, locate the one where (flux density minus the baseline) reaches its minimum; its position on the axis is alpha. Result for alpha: 679.546 nm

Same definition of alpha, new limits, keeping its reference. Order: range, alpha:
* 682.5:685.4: 684.256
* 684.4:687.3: 687.098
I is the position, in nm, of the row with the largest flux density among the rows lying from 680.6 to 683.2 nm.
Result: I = 682.997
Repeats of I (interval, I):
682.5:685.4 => 682.997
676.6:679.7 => 676.735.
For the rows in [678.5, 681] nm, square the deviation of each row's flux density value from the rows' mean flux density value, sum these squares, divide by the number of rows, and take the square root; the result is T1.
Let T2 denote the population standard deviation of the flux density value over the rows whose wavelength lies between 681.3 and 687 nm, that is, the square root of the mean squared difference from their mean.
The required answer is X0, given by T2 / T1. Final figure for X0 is 1.4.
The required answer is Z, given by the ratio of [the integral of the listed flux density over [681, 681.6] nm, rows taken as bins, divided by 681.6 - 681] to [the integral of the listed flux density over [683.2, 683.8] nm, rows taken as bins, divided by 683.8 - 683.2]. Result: 1.00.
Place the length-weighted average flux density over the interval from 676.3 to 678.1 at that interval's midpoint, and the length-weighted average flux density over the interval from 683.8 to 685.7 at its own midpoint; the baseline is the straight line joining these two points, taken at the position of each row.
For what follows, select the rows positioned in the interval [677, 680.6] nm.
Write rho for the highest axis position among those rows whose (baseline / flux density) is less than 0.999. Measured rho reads 680.485 nm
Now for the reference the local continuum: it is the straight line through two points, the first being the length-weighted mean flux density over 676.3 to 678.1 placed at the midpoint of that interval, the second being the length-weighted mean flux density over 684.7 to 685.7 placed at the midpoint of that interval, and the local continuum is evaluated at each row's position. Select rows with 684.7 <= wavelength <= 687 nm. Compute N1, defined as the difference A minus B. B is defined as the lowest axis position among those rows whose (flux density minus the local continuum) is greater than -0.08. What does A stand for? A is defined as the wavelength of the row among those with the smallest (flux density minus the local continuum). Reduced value 0.95 nm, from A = 685.833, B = 684.887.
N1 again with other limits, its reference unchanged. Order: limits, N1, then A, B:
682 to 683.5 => 0.31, 682.682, 682.368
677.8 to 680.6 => 0.94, 679.233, 678.295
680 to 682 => -0.31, 680.172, 680.485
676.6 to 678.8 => 0.31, 677.047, 676.735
